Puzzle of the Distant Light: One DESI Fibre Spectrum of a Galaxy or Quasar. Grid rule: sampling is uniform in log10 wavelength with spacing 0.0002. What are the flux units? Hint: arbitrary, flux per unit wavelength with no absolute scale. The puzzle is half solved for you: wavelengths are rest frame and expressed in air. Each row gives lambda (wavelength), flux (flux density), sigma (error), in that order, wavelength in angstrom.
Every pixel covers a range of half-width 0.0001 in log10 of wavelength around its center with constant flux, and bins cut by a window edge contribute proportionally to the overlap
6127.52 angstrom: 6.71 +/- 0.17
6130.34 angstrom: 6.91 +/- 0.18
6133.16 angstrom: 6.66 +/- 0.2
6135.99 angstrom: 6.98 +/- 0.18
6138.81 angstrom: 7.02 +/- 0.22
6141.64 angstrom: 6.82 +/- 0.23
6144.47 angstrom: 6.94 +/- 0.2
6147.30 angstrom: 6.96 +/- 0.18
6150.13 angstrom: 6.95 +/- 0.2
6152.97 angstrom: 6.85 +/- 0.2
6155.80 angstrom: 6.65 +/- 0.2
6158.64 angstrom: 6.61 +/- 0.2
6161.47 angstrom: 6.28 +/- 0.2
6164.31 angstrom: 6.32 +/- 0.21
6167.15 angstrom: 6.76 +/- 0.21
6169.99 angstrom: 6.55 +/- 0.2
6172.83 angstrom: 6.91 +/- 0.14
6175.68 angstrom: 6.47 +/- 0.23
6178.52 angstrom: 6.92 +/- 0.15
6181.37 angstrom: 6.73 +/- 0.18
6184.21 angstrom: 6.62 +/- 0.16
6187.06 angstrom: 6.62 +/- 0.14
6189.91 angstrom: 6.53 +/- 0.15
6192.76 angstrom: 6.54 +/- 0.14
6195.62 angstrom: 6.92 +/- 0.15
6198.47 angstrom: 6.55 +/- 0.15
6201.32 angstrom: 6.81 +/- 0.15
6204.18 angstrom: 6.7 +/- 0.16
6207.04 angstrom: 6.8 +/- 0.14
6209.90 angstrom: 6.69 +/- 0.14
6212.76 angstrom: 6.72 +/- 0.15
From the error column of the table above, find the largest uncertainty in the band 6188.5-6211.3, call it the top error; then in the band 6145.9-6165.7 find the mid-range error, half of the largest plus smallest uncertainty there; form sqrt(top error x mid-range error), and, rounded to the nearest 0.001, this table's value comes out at 0.177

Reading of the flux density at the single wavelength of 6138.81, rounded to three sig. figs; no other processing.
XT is 7.02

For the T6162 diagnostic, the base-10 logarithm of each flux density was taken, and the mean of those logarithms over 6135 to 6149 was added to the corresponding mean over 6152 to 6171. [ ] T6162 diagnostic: 1.66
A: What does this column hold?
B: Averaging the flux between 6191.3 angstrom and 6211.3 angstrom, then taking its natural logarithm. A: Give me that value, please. 1.90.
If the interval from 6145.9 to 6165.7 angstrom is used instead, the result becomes 1.90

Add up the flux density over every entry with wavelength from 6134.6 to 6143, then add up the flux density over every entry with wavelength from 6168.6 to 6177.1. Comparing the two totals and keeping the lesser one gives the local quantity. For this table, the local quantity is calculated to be 19.9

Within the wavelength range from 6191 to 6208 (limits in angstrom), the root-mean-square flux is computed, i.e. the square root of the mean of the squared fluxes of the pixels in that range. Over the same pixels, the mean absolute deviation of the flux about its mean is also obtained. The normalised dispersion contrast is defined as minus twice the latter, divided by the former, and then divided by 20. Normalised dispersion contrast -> -0.0018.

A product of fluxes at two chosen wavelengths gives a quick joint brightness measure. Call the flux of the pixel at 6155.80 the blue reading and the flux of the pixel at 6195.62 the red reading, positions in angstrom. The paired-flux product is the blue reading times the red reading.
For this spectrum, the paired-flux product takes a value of 46.0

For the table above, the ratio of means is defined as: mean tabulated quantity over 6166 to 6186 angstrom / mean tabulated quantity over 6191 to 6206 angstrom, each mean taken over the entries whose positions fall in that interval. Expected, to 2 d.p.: 1.00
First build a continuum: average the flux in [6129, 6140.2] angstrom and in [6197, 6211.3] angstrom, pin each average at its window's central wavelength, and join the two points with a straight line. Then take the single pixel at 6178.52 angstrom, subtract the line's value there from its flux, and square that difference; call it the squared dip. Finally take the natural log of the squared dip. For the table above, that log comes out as -3.9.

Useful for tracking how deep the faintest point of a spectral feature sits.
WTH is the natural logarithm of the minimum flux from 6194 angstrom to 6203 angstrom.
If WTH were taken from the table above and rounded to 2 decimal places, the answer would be 1.88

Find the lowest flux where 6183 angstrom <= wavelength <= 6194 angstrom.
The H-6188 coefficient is 6.53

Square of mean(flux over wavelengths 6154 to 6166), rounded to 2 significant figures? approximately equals 42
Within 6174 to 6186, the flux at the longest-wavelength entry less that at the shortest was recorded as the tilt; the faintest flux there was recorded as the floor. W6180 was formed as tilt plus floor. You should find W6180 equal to 6.6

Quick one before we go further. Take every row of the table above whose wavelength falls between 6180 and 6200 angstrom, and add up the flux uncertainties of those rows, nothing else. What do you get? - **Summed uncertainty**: 1.07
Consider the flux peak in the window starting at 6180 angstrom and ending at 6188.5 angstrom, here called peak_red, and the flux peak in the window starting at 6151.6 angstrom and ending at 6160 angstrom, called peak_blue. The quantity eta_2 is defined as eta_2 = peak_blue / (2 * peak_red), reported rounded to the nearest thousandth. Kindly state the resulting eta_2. 0.509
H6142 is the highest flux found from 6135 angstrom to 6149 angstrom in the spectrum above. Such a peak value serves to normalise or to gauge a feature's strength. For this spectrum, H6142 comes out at 7.02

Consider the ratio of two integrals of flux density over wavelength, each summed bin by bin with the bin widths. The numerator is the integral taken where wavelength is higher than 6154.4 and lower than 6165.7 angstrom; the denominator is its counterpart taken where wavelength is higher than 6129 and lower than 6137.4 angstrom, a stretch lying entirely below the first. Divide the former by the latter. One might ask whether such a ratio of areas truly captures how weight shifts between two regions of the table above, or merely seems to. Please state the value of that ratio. 1.3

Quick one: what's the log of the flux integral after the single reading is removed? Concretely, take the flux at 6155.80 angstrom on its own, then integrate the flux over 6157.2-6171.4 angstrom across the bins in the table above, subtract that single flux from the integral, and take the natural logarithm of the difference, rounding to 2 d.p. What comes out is 4.45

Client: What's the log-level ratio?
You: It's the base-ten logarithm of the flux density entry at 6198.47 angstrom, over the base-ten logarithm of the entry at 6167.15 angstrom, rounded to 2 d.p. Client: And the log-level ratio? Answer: 0.98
